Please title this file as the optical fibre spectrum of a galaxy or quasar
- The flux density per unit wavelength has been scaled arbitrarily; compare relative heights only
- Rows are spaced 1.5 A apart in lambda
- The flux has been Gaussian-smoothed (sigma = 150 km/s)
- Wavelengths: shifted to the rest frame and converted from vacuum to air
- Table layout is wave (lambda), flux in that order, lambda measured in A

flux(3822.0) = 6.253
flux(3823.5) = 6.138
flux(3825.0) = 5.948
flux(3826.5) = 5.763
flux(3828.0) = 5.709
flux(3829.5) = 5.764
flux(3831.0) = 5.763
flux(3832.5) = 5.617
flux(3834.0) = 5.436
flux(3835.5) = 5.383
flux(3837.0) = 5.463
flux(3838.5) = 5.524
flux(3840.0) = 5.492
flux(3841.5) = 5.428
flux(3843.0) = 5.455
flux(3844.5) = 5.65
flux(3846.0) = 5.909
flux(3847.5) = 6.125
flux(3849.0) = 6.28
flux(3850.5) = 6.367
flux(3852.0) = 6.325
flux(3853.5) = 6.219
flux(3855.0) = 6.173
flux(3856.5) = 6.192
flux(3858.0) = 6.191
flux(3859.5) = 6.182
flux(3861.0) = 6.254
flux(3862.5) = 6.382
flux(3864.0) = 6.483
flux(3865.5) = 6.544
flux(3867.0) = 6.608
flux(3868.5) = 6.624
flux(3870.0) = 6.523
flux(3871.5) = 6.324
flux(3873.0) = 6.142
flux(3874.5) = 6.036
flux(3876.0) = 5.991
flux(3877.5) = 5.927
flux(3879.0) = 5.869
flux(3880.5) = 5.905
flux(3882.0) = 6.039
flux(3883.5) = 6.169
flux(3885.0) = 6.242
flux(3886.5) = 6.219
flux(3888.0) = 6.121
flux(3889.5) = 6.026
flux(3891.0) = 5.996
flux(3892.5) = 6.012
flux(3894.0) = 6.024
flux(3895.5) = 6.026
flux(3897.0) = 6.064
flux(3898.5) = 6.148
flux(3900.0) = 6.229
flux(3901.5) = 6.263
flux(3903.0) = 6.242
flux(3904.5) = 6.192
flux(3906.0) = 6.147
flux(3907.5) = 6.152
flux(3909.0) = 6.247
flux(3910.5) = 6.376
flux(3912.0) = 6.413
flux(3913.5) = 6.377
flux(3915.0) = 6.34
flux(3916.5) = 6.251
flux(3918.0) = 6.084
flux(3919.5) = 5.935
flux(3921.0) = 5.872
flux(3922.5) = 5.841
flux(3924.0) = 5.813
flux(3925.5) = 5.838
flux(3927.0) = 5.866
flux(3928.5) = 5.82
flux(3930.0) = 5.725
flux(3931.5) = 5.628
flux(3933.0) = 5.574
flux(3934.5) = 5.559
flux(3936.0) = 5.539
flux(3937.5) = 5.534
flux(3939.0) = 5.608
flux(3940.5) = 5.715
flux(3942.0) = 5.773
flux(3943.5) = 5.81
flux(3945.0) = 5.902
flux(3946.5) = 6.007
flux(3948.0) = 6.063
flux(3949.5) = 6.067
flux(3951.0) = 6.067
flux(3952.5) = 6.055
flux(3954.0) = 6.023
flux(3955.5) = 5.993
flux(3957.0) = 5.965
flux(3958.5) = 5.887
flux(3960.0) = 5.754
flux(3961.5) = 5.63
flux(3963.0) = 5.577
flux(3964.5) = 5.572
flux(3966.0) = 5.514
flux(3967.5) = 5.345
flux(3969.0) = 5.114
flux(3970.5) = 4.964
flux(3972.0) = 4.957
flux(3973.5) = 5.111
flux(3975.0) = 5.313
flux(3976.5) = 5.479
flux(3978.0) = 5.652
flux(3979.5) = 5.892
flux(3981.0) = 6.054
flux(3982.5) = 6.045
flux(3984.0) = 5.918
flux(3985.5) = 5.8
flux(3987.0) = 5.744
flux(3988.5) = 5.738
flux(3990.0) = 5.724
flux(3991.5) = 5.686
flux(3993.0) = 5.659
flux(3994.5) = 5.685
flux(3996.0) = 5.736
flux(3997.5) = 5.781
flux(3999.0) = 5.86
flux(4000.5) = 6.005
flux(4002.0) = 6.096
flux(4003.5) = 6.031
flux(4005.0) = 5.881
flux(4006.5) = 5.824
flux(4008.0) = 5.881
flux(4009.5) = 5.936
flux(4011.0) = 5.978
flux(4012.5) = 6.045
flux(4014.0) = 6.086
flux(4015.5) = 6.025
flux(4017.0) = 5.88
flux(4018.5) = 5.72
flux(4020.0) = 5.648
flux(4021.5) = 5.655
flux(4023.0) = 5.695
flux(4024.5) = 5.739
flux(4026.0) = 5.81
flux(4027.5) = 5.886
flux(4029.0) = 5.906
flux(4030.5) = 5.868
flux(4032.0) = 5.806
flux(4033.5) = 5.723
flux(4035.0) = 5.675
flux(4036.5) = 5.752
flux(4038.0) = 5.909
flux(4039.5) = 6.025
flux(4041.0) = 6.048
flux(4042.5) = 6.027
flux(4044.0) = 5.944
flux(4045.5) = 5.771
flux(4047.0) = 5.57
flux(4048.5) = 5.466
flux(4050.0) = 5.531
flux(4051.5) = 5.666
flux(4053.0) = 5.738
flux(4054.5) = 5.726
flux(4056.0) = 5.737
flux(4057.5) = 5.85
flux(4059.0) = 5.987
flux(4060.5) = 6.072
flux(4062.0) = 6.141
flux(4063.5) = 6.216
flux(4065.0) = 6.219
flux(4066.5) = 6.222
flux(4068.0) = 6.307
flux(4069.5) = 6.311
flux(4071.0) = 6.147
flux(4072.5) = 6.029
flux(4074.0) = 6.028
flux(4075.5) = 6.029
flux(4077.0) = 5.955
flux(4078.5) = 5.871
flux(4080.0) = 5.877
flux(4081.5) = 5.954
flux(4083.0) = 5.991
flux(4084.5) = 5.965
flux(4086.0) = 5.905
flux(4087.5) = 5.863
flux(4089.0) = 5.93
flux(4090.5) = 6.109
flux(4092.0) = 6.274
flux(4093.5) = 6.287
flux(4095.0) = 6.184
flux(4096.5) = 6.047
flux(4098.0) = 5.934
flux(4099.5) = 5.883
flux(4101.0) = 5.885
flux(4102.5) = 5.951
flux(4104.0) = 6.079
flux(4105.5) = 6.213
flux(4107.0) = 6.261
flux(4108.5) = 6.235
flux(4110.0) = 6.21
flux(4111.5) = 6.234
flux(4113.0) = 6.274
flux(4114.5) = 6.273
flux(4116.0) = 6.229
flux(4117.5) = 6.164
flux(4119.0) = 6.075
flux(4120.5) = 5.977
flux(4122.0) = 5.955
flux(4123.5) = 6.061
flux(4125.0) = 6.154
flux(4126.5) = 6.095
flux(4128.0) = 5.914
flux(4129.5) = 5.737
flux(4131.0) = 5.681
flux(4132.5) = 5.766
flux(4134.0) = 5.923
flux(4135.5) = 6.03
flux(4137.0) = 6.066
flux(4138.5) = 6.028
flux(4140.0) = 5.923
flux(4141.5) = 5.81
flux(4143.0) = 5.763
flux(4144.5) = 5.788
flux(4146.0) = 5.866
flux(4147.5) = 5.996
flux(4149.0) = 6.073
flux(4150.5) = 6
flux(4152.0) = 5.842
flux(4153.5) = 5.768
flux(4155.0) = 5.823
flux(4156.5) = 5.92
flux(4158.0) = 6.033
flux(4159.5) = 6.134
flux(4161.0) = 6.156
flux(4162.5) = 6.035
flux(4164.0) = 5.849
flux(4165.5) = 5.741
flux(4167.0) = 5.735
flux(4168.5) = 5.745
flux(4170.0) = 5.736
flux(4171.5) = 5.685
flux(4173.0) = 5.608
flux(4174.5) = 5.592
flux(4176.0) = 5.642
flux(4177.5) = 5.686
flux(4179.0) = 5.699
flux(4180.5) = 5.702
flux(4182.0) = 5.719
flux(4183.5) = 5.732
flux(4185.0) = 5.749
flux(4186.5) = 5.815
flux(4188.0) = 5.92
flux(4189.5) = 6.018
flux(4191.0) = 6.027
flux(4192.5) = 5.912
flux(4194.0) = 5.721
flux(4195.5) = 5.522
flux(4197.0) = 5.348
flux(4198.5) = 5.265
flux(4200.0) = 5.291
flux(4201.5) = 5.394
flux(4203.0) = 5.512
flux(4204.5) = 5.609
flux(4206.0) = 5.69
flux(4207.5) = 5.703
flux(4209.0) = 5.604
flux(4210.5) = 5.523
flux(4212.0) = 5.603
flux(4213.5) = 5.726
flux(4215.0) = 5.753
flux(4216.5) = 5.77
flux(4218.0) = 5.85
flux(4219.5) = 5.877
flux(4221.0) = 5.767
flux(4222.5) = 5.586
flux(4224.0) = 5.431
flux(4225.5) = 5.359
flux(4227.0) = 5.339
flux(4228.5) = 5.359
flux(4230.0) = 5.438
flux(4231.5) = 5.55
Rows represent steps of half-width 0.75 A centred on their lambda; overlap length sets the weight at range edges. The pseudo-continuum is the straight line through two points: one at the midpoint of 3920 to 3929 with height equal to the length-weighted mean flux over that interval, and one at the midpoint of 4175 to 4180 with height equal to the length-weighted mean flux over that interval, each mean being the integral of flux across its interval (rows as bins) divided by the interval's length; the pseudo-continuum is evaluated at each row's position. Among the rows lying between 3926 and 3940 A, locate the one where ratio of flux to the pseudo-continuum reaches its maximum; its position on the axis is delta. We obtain 3927.0 A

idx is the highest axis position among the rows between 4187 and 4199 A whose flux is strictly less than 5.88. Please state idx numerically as 4198.5 A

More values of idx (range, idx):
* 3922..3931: 3930.0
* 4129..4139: 4132.5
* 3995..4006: 3999.0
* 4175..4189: 4186.5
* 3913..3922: 3921.0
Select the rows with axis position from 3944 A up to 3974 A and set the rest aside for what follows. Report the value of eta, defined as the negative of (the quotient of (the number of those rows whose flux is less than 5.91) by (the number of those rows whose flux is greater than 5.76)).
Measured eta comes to -1.2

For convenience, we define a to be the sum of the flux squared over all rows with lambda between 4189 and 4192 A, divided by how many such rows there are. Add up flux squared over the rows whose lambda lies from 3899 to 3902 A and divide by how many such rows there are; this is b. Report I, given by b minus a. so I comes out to 2.7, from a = 36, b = 39.0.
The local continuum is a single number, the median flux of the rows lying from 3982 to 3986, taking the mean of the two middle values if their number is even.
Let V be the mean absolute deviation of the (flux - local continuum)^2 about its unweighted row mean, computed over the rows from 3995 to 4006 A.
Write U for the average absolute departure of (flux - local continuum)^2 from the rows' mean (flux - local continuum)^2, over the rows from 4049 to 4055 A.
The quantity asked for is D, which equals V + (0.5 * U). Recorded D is 0.03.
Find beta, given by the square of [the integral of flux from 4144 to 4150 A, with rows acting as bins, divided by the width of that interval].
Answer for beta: 35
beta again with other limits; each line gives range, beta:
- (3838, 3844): 30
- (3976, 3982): 34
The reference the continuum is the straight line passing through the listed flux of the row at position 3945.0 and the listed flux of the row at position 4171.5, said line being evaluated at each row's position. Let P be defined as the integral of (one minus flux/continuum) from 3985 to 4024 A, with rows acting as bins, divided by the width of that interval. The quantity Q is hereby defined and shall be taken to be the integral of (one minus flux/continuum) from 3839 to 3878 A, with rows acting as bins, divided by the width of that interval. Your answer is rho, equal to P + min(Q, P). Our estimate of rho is -0.03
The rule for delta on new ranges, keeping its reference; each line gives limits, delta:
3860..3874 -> 3868.5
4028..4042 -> 4041.0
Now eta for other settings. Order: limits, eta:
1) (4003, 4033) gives -0.9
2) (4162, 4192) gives -2.7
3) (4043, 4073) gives -0.7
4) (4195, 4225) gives -5.0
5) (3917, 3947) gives -1.4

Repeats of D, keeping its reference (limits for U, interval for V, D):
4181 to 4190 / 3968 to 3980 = 0.32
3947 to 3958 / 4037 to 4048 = 0.03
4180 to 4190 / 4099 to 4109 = 0.05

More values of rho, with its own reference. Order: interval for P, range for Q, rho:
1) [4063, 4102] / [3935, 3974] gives -0.10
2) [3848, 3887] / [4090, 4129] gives -0.11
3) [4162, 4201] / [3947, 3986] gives -0.01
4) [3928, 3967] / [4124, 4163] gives -0.02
